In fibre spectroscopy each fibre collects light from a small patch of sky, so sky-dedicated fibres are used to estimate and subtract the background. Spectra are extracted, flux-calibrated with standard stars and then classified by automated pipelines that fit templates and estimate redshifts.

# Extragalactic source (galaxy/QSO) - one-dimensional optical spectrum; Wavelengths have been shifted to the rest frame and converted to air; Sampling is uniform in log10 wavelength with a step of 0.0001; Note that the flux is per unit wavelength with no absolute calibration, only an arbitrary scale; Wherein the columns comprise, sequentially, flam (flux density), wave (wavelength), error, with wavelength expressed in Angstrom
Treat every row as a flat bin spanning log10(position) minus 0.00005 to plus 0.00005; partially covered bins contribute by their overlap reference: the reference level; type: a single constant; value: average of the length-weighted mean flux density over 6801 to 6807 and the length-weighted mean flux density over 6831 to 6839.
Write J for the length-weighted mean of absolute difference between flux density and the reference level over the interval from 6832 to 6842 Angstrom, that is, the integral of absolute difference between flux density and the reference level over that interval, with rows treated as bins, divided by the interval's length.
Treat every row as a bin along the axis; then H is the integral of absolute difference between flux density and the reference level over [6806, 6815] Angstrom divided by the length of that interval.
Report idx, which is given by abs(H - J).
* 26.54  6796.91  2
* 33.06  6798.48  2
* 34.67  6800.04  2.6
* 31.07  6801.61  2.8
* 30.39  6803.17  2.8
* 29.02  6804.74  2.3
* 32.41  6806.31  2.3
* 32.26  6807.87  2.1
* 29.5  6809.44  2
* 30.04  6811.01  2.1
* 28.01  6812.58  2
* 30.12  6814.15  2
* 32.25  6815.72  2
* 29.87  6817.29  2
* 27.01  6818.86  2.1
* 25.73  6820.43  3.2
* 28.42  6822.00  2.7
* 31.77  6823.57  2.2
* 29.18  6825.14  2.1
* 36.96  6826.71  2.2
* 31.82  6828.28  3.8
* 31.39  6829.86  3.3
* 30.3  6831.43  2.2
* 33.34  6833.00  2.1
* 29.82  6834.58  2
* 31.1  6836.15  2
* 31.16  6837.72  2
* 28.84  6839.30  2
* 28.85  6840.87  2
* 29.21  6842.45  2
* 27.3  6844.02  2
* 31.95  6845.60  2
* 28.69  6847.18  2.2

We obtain 0.1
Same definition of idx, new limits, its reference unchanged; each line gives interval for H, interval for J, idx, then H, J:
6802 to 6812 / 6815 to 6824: 1.3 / 1.23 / 2.52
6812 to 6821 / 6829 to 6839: 1.5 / 2.42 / 0.91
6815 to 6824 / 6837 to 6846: 0.7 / 2.52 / 1.81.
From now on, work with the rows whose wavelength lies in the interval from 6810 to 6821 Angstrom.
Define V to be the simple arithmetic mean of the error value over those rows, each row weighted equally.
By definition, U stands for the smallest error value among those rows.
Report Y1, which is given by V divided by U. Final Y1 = 1.10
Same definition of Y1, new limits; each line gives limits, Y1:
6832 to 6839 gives 1.01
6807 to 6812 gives 1.03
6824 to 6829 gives 1.29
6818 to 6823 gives 1.27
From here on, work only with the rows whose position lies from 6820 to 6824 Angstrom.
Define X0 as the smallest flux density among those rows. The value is 25.73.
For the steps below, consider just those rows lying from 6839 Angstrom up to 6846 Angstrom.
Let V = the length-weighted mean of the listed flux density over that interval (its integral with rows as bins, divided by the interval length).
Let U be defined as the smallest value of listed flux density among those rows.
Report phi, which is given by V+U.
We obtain 56.4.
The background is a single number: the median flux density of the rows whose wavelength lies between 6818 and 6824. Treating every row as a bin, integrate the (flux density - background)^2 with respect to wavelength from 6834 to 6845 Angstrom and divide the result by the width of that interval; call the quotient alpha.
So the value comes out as 5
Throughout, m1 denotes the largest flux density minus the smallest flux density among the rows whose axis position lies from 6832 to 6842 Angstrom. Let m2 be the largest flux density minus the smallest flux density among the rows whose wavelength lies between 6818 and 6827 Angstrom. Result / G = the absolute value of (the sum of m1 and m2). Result 16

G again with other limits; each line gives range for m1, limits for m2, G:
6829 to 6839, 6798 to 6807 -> 9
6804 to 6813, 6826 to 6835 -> 12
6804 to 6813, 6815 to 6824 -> 11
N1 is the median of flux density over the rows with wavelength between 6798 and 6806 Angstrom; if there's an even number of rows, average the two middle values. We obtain 31.1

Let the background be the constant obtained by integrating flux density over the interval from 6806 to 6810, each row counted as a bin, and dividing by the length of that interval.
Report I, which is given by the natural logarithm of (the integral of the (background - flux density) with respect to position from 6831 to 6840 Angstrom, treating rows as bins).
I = 1.7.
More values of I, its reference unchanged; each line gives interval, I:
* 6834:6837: 1.0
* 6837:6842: 2.2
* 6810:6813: 1.9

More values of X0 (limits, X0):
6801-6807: 29.02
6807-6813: 28.01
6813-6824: 25.73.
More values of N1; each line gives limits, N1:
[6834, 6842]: 29.8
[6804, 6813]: 29.8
